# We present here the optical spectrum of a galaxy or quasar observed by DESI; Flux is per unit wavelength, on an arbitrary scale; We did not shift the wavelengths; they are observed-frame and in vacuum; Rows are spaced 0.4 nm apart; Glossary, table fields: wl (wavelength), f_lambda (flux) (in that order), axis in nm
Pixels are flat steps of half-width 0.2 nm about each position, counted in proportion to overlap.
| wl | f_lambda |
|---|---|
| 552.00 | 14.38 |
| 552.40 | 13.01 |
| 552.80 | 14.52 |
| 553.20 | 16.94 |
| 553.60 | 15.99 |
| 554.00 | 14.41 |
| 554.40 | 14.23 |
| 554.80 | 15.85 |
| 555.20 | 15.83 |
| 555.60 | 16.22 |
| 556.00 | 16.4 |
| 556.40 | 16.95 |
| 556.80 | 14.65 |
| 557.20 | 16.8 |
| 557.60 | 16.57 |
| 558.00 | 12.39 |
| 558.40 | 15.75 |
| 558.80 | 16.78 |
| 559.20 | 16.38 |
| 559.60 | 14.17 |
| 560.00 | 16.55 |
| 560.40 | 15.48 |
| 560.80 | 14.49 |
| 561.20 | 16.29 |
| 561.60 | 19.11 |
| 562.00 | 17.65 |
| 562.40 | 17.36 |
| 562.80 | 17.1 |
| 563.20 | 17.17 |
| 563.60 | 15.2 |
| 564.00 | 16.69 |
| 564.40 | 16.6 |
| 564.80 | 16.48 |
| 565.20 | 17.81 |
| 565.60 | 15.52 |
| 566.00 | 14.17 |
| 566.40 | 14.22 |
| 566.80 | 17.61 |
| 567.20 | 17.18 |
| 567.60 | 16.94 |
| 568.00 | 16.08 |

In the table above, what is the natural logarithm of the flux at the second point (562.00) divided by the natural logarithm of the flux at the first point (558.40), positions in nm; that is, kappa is 1.04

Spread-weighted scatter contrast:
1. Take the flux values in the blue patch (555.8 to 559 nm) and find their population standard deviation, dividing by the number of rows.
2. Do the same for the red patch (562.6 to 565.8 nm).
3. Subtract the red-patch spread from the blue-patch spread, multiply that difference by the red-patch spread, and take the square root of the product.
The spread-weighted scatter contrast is 0.73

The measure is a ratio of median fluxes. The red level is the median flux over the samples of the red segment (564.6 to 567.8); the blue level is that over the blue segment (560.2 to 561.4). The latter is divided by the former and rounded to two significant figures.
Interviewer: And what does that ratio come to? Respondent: 0.93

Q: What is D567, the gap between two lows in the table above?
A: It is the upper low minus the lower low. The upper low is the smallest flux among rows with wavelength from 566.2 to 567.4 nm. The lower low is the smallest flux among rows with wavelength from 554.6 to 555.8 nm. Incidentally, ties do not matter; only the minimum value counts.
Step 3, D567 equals -1.6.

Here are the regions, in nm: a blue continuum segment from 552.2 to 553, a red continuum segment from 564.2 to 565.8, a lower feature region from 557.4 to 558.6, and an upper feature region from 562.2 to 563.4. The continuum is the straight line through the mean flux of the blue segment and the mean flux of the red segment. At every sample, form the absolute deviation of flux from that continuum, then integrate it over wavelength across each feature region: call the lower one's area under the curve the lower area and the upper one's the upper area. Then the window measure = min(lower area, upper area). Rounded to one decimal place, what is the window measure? 1.3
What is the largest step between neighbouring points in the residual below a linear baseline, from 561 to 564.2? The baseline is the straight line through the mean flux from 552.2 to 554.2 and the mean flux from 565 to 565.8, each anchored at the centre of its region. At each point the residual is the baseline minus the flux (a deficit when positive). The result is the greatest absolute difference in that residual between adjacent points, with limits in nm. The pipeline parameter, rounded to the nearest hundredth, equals 2.76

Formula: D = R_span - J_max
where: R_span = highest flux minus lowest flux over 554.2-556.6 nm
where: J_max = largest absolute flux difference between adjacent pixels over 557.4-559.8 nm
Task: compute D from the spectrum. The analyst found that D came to -1.5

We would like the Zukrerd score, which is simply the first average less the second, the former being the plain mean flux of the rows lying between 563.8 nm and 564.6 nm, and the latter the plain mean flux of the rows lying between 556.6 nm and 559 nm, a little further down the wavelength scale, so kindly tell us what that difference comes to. 1.2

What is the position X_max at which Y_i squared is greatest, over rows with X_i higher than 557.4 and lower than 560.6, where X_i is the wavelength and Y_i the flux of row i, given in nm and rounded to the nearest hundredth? 558.80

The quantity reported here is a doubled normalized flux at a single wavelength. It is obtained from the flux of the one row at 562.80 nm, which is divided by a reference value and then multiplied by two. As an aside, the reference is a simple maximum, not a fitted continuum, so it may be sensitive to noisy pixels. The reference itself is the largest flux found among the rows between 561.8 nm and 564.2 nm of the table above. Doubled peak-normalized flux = 1.94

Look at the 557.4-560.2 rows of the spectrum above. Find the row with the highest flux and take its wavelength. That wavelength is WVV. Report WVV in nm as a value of 558.80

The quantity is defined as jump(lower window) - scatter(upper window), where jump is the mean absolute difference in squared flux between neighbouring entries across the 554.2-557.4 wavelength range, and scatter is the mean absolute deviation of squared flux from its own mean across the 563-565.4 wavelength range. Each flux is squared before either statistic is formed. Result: 14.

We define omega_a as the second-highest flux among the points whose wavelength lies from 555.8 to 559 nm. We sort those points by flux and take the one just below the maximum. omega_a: 16.8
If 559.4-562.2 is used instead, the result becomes 17.65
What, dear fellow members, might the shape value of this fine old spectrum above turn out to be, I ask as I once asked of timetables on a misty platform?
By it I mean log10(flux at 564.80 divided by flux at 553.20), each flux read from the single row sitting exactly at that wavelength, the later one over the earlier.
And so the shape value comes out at -0.012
